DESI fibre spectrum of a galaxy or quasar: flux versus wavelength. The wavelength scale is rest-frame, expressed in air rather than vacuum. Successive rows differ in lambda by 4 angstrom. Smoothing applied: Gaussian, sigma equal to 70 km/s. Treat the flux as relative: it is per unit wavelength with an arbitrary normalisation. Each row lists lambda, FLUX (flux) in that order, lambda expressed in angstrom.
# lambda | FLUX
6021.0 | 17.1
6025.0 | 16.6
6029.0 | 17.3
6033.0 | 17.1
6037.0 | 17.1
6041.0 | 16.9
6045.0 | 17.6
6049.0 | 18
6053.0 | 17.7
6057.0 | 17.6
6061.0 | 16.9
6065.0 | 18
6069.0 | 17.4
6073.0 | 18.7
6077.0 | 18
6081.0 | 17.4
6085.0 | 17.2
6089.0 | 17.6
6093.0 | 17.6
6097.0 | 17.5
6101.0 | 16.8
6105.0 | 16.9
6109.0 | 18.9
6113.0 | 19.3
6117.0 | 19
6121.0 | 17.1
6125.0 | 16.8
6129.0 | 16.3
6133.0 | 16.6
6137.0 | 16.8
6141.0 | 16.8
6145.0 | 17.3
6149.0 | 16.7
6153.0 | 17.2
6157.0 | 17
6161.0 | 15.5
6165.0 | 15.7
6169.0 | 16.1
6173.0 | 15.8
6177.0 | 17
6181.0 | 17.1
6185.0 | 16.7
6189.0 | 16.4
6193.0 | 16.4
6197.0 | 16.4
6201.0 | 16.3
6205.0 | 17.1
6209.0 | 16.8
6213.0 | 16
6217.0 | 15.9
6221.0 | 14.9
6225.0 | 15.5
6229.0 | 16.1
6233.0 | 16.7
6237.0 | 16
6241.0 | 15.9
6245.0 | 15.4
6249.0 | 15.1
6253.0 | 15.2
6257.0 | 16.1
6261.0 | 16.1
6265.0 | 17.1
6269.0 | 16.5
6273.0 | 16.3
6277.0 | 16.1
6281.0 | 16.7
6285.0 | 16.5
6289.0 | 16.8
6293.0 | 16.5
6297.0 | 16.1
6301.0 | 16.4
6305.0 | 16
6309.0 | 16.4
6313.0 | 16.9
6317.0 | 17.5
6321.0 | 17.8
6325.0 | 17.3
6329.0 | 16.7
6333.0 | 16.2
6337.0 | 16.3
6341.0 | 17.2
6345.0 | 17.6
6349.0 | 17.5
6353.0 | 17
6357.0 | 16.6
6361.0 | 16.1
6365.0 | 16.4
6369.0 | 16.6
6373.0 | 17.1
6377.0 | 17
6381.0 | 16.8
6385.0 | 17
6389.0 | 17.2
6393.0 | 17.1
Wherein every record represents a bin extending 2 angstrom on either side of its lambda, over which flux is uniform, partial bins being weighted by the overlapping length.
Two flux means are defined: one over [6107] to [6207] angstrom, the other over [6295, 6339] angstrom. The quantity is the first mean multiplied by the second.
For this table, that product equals 282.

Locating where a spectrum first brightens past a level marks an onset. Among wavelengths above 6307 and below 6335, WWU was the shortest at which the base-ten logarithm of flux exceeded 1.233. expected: 6317.0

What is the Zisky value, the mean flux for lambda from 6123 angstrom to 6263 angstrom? 16.3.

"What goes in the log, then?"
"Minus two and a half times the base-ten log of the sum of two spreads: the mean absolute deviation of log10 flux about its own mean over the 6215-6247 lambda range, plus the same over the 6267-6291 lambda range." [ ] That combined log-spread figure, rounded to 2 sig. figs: 4.5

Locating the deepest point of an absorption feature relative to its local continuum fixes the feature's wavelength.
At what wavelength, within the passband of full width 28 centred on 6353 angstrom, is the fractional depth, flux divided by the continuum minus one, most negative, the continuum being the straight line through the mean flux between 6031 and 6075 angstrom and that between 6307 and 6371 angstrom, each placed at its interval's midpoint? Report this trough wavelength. 6361.0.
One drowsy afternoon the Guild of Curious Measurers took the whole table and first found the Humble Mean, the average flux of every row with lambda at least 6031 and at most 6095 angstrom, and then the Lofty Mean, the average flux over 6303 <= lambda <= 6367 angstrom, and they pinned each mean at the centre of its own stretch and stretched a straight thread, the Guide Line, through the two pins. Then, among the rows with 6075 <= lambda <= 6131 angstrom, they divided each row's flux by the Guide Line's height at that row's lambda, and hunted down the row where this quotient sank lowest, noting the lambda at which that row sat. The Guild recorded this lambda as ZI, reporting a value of 6129.0 angstrom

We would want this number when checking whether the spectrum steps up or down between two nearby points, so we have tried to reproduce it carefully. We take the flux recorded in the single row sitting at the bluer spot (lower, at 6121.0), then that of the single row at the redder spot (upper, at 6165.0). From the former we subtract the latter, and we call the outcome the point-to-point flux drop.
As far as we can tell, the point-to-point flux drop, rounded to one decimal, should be 1.4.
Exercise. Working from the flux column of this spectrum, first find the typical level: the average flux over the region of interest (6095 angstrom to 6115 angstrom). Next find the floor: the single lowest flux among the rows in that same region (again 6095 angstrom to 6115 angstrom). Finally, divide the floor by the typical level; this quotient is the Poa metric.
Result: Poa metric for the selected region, 0.94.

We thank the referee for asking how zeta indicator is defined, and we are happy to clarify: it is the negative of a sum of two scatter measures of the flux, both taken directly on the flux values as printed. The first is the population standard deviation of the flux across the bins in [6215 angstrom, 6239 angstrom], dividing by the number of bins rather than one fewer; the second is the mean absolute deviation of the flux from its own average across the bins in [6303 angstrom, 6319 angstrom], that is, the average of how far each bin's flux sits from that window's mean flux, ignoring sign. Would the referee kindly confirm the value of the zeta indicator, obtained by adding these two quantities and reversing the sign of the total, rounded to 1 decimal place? -1.1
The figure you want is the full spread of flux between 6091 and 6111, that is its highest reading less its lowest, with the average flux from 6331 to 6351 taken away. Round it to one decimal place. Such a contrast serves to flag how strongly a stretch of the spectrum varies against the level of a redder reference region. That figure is -14.9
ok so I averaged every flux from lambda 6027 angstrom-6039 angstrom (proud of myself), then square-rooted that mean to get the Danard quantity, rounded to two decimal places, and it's 4.14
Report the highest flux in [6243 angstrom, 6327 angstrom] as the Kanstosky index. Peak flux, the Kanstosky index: 17.8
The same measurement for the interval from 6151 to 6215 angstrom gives 17.2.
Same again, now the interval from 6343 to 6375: 17.6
